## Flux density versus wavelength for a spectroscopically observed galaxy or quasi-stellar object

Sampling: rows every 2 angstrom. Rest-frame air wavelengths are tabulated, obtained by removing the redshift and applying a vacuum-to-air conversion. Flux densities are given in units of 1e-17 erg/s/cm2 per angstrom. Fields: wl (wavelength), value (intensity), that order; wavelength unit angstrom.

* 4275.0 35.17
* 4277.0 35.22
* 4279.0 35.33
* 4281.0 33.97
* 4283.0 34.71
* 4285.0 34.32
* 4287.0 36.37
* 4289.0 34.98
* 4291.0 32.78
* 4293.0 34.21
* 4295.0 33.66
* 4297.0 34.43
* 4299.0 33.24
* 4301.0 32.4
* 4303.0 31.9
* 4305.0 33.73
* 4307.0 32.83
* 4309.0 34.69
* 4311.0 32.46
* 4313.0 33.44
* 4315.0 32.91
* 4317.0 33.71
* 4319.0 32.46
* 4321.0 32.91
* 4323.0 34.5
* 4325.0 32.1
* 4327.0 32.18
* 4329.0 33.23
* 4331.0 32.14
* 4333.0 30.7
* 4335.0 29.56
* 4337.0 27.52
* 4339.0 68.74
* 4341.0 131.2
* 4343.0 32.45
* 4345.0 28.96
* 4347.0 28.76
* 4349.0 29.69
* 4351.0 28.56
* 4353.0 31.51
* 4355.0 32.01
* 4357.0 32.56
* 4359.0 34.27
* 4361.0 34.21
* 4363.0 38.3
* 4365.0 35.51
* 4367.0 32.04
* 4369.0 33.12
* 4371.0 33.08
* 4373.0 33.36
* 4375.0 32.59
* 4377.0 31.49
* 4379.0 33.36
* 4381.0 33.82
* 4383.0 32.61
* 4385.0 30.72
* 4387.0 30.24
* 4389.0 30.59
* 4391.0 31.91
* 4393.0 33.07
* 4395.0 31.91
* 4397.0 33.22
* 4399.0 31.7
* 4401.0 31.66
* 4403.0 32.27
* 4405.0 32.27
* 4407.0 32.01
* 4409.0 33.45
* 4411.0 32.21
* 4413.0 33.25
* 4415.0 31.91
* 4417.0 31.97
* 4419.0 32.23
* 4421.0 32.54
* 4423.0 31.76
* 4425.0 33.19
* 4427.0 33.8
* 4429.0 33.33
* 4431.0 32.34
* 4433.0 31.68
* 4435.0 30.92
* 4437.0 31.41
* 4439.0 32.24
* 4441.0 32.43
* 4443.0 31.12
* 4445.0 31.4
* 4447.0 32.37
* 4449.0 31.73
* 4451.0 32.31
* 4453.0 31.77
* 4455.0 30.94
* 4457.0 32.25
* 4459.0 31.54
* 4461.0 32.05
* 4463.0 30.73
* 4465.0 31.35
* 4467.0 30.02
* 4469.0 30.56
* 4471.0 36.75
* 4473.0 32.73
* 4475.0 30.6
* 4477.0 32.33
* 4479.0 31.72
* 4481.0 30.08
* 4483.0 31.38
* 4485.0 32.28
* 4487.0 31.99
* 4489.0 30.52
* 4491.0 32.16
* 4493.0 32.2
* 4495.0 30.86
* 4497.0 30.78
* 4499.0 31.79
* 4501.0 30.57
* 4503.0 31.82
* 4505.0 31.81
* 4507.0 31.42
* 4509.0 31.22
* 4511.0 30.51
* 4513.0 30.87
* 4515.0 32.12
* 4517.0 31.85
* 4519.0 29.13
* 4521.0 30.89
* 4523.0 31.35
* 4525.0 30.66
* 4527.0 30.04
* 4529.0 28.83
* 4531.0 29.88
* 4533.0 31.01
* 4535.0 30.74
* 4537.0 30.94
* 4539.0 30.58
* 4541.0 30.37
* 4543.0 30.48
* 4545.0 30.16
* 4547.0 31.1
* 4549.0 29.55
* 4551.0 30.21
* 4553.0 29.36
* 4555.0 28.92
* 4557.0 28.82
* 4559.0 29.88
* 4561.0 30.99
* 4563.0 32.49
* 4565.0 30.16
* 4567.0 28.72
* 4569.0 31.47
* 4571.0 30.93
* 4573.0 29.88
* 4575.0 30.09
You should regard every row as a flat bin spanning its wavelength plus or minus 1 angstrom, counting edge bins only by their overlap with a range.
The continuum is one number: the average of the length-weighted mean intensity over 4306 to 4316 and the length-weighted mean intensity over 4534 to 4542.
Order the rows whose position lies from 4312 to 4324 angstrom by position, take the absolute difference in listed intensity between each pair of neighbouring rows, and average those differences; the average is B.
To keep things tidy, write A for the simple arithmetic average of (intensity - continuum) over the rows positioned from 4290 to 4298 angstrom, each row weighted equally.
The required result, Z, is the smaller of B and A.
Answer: 0.9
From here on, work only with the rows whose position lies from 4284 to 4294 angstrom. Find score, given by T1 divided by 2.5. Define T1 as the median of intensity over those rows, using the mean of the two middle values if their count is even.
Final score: 13.7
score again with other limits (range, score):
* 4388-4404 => 12.8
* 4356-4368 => 13.7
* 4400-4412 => 12.9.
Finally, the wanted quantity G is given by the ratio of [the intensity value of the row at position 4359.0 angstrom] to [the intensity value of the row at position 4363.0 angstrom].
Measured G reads 0.89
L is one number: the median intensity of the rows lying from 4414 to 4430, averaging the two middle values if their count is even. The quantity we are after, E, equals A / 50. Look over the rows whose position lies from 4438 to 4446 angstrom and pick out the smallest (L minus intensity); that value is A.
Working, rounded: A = 0.0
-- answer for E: 0.00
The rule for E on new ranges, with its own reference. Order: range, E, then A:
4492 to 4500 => 0.00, 0.2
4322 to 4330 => -0.04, -2.1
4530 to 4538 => 0.03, 1.4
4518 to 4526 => 0.02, 1.0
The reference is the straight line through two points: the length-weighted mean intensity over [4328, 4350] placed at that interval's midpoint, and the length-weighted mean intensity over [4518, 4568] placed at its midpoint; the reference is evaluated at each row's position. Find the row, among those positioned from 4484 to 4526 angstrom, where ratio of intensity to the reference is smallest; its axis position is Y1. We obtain 4489.0 angstrom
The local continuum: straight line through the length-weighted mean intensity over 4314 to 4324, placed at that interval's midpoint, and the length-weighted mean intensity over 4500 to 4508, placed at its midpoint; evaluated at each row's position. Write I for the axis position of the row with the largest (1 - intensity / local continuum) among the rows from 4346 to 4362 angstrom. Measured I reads 4351.0 angstrom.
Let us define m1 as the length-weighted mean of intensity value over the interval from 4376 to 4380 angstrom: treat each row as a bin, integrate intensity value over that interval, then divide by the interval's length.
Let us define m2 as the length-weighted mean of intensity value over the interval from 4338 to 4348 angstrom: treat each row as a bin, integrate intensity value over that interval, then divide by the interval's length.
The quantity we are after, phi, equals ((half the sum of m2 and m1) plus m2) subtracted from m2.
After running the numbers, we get -45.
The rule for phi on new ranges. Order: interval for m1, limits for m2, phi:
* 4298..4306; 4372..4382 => -33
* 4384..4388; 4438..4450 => -31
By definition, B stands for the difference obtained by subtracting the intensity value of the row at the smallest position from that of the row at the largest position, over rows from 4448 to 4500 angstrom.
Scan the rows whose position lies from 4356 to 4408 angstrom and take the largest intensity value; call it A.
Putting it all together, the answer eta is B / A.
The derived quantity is 0.002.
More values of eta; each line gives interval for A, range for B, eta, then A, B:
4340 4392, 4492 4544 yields -0.013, 131.2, -1.7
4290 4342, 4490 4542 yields -0.014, 131.2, -1.8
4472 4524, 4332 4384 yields 0.058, 32.73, 1.9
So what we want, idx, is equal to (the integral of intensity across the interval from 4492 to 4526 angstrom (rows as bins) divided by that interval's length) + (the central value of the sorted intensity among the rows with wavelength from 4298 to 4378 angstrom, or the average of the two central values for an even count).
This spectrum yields 63.7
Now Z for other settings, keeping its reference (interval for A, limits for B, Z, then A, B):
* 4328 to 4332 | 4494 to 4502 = 0.7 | 0.7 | 0.8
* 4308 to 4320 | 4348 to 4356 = 1.3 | 1.3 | 1.5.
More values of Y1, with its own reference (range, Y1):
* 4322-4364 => 4337.0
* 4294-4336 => 4335.0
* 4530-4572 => 4531.0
